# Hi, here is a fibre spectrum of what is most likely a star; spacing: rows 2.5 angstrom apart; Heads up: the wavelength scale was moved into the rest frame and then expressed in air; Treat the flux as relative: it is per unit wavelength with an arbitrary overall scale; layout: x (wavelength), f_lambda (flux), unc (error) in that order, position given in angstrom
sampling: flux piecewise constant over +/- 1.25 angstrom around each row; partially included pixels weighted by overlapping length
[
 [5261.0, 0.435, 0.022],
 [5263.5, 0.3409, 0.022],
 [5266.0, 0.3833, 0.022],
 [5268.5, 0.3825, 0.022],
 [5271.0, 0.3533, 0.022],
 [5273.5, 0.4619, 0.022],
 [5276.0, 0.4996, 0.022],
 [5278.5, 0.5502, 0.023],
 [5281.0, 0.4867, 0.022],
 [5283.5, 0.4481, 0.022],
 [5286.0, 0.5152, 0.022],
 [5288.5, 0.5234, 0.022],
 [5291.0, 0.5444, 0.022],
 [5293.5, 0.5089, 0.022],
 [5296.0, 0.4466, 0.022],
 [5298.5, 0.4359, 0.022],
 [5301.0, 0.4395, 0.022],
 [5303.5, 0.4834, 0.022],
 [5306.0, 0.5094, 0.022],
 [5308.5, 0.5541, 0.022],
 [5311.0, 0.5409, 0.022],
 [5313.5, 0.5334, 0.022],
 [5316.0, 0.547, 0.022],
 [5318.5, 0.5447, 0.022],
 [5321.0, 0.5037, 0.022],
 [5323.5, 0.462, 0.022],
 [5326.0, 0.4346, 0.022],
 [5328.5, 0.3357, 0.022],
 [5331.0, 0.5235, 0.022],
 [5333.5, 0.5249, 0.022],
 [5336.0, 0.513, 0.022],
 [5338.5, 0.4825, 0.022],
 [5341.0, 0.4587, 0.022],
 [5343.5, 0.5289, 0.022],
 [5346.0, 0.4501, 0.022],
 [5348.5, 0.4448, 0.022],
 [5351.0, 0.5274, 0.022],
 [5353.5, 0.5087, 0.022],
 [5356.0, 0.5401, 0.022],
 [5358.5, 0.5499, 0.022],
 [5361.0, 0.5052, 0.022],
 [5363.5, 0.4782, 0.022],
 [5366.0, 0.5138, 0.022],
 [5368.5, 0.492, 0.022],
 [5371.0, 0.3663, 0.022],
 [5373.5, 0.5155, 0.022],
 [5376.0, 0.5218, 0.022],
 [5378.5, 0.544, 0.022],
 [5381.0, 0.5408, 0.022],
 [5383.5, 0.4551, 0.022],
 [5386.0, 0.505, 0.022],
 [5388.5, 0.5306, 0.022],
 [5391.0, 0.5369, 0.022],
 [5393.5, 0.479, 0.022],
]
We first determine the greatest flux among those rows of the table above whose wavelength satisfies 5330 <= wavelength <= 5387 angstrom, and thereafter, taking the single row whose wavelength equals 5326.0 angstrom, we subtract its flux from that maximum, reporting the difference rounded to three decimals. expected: 0.115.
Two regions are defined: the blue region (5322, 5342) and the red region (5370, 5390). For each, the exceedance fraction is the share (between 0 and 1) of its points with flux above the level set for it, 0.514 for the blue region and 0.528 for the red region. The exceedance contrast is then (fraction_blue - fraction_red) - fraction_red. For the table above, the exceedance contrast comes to -0.50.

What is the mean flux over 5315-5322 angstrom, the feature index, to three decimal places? 0.532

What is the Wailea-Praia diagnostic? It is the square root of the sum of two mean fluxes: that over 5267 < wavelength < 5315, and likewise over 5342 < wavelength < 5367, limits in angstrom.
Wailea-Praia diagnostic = 0.995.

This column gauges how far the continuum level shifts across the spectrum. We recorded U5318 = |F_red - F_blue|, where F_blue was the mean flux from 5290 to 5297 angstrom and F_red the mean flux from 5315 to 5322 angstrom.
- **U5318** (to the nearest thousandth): 0.032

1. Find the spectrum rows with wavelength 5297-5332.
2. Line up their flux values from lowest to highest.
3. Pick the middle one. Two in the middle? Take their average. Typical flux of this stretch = 0.507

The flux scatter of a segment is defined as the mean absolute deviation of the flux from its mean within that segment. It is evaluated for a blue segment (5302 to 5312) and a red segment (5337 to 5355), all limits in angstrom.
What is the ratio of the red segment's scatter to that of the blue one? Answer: 1.2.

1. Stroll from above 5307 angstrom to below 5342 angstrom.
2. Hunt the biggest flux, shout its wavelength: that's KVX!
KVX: 5308.5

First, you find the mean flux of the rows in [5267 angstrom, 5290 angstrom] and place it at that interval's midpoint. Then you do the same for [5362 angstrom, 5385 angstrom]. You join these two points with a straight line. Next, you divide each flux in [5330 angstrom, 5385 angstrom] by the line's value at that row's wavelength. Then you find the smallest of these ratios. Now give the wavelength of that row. 5371.0 angstrom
